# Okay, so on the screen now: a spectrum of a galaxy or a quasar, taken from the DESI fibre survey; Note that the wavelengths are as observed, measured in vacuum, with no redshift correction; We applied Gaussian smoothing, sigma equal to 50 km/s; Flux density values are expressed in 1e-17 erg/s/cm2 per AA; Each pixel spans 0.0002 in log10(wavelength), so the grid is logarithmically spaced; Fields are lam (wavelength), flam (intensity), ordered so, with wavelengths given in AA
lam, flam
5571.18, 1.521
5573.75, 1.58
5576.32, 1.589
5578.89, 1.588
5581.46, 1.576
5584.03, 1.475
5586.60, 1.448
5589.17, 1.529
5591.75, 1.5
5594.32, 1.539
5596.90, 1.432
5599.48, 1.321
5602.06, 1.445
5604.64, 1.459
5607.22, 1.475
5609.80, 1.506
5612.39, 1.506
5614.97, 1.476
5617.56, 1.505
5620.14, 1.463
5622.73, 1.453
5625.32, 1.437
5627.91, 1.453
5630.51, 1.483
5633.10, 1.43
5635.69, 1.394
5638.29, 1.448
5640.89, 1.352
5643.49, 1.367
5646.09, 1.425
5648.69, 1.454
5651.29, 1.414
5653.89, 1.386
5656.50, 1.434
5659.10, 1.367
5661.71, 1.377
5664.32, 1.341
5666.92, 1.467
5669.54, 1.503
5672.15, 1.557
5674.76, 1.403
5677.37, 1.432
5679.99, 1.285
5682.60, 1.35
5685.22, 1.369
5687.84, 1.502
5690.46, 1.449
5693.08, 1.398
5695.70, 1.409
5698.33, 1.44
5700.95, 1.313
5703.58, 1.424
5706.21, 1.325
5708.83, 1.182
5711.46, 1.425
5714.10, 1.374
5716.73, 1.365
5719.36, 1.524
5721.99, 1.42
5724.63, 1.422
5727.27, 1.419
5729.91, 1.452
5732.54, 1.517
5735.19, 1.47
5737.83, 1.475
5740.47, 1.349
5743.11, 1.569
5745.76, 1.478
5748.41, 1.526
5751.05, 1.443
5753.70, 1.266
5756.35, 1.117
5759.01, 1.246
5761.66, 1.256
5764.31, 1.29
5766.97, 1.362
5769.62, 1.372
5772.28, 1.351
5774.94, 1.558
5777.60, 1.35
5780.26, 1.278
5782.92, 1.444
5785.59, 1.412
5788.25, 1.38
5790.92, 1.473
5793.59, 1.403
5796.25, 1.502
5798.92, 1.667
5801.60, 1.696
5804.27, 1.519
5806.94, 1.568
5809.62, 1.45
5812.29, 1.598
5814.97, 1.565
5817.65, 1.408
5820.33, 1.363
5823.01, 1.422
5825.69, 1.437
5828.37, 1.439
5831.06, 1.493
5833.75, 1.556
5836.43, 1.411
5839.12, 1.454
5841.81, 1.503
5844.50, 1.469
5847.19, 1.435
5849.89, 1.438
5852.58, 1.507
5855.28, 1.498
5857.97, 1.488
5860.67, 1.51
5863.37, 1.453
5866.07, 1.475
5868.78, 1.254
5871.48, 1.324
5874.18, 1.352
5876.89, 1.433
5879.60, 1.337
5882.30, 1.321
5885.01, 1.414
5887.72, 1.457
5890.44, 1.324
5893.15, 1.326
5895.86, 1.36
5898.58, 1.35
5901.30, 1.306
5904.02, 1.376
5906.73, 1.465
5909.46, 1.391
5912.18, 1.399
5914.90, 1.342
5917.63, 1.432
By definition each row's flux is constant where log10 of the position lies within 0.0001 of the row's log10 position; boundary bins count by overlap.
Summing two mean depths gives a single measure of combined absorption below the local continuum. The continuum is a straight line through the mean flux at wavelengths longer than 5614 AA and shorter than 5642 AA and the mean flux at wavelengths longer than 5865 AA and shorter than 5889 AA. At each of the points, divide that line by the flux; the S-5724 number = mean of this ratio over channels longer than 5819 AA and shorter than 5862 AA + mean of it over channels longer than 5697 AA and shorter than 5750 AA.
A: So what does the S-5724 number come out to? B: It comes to 1.95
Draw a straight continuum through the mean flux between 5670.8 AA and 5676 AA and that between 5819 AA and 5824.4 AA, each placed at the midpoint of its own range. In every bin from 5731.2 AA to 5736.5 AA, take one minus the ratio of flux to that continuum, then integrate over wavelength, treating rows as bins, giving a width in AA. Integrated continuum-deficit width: -0.2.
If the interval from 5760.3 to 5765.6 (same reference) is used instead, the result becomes 0.6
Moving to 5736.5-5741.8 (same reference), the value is 0.1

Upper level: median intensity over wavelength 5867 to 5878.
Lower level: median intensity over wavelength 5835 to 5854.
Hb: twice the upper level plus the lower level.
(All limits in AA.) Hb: 4.13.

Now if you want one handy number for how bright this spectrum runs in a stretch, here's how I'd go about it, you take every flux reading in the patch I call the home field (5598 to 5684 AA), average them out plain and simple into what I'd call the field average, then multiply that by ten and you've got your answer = 14.3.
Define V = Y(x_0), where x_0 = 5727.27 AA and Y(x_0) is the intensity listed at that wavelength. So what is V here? 1.419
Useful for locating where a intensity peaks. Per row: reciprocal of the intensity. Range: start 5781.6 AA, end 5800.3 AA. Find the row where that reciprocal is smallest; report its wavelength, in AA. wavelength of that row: 5798.92 AA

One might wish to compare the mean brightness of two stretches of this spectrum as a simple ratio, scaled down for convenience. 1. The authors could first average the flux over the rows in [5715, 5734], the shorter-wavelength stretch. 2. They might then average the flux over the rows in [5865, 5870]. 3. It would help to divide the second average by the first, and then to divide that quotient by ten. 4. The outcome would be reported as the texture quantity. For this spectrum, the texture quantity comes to 0.094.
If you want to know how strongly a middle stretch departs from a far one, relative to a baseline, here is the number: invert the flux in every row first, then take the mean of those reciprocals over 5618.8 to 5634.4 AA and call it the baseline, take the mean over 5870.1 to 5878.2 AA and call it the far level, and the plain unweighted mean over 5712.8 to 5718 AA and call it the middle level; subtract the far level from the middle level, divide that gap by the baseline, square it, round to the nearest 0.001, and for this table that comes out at 0.000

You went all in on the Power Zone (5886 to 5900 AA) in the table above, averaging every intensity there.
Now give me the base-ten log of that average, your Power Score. 0.135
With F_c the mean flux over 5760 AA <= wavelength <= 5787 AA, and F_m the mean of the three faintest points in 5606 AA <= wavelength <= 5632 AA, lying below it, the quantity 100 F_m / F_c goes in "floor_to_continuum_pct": 106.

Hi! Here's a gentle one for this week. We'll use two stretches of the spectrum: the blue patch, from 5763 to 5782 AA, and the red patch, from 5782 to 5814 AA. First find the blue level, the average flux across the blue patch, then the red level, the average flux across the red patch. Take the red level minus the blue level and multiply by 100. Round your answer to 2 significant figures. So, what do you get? 14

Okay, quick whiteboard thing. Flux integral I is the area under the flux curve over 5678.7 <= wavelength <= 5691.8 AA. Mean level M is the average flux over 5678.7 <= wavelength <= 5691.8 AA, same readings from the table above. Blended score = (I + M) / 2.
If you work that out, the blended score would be 9.8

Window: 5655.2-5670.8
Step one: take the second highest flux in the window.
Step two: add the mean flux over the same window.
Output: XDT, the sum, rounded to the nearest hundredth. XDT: 2.88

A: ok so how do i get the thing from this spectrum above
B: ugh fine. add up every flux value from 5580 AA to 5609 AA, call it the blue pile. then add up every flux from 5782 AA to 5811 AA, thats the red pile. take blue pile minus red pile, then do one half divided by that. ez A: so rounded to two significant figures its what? -1.6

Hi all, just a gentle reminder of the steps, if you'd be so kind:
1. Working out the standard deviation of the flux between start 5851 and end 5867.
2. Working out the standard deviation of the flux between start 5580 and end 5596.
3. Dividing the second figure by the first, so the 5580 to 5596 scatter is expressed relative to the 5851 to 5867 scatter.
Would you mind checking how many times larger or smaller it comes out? 2.1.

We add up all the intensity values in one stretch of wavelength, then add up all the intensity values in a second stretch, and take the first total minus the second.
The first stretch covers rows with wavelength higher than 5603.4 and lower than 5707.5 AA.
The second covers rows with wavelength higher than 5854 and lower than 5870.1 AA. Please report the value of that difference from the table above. 48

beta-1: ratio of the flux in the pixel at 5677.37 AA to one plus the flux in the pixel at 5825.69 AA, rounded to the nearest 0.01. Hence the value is 0.59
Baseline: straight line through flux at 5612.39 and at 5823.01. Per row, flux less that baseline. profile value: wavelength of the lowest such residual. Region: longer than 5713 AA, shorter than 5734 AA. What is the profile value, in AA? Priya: 5716.73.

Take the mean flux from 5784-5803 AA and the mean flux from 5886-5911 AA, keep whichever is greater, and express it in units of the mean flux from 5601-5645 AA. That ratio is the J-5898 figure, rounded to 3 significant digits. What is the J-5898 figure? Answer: 1.04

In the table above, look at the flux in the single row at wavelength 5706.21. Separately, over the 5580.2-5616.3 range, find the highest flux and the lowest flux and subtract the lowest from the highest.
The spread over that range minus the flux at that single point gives -1.07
